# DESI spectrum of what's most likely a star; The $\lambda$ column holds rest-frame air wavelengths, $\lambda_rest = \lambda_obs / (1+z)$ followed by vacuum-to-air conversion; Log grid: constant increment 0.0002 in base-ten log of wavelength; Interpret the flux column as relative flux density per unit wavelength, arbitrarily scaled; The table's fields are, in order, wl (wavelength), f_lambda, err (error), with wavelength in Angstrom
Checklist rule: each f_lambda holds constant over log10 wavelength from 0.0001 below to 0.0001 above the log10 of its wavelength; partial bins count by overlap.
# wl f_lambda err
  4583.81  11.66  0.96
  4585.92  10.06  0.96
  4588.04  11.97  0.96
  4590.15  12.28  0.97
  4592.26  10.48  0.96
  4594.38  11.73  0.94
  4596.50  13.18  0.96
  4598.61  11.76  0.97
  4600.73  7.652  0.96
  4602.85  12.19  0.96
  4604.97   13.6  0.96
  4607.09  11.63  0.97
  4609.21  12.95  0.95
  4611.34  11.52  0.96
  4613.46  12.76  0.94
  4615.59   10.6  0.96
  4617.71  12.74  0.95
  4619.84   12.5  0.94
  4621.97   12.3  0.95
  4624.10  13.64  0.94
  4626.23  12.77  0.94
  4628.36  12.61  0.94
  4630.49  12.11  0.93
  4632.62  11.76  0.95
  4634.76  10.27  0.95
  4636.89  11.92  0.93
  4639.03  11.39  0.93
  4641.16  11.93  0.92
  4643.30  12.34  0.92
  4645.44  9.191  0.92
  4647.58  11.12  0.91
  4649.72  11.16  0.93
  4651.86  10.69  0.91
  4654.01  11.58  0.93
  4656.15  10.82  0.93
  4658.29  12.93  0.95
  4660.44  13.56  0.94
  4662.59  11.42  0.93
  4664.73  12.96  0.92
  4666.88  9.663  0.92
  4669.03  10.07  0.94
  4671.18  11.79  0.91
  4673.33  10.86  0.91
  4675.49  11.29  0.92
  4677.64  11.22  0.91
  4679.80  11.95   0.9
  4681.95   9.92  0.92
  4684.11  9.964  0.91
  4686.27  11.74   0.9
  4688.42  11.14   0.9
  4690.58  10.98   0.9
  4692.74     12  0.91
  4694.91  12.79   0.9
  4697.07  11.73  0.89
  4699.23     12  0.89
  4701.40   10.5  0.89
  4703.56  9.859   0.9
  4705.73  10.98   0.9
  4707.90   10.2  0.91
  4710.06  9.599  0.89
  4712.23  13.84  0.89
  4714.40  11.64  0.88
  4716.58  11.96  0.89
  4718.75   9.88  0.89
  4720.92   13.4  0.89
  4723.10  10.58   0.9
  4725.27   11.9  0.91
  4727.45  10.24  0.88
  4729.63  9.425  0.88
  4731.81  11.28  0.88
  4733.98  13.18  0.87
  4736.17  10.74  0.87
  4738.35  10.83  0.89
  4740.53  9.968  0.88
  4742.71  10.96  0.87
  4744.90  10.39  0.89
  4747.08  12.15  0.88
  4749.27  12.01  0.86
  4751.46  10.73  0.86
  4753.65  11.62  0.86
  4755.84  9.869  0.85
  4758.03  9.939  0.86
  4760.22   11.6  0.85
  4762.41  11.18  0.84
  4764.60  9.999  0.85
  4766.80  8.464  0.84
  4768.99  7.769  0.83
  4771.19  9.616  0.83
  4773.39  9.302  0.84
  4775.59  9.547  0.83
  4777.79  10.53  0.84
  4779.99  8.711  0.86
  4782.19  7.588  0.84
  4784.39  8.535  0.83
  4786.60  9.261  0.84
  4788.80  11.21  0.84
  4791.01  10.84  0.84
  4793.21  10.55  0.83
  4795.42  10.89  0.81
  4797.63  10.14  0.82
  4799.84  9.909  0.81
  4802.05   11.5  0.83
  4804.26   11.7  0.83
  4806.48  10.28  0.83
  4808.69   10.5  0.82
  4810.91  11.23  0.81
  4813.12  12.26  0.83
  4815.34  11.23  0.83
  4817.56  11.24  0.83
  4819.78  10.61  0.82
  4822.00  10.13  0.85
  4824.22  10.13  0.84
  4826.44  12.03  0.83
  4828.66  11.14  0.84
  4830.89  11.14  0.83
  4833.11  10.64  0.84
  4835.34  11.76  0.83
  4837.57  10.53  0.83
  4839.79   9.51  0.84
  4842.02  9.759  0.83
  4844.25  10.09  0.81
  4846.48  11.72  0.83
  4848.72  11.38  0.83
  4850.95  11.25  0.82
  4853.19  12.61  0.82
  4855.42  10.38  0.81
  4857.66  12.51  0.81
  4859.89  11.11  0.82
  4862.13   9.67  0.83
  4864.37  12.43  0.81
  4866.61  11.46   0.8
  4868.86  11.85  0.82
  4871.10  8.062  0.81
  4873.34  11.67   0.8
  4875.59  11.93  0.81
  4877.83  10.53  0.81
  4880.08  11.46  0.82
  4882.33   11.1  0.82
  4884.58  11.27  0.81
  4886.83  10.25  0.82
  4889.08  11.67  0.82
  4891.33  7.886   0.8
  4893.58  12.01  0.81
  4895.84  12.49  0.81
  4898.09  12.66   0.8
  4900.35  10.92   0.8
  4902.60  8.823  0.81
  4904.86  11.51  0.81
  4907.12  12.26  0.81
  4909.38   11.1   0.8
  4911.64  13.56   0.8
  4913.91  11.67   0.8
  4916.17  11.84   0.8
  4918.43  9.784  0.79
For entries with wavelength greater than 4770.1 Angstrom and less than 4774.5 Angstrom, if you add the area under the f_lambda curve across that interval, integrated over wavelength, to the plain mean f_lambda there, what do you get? 51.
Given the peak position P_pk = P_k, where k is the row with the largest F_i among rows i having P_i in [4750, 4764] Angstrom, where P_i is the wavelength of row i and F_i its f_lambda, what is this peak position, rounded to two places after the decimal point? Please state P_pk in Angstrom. 4753.65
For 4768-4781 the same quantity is 4777.79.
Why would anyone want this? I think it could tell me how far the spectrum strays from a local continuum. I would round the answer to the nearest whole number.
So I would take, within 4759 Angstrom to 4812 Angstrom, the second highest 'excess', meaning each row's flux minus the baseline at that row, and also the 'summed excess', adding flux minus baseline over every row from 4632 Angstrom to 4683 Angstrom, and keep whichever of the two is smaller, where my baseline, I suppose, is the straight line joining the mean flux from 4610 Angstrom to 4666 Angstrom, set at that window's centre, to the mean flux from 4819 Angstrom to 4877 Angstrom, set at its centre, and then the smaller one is -11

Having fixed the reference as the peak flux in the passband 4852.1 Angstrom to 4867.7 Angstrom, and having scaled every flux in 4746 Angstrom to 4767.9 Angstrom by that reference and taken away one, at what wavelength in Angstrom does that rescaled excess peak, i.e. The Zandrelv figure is 4747.08 Angstrom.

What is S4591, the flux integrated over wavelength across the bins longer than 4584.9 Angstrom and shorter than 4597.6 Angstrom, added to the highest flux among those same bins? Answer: 161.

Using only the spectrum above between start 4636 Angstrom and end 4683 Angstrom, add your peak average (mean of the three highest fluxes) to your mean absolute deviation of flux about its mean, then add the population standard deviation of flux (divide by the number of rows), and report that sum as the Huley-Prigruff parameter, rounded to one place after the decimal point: 15.0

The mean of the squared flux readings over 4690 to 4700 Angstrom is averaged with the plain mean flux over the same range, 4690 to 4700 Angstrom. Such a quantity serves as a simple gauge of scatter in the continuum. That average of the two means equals 77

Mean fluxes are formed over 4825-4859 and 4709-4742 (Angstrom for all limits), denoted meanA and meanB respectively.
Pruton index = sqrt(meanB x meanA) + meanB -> 22.4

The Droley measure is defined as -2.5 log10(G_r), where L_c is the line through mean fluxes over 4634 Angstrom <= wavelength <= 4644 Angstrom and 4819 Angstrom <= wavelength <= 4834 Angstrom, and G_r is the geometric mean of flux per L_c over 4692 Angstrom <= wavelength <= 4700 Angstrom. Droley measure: -0.07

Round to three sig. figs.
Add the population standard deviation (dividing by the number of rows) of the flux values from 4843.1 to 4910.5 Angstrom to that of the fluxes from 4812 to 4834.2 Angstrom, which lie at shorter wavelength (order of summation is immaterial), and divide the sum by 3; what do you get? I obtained 0.632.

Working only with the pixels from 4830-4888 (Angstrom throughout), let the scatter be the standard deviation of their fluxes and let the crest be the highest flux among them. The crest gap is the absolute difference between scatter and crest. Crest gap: 11.6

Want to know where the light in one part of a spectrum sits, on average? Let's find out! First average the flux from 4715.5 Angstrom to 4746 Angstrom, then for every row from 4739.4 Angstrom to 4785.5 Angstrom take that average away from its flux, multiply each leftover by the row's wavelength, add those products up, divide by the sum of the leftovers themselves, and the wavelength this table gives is 4773.6 Angstrom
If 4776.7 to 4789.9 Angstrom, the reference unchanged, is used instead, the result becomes 4782.7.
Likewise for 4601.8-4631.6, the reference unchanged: 4617.1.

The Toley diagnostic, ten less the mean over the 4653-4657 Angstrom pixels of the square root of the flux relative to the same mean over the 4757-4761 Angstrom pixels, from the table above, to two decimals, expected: 8.98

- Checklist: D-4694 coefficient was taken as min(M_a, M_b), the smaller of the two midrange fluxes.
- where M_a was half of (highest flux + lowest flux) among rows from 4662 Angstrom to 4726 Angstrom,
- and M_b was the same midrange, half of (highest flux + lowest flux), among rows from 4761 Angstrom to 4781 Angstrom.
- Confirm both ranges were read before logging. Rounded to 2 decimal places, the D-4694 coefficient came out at 9.47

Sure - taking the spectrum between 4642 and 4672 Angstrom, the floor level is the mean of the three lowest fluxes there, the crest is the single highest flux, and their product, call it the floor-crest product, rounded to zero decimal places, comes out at 131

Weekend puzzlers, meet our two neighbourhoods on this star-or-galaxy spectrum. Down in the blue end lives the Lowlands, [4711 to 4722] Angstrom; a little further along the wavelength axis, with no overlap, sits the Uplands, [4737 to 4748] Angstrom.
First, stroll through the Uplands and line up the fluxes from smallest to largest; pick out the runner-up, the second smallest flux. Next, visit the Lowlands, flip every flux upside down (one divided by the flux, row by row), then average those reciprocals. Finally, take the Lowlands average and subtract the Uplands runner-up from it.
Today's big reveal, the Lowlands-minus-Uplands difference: -10.3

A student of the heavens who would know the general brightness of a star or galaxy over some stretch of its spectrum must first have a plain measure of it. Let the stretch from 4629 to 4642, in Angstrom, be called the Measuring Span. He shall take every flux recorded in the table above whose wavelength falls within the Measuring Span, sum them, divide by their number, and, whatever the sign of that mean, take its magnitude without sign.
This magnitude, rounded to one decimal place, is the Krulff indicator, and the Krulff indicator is 11.6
